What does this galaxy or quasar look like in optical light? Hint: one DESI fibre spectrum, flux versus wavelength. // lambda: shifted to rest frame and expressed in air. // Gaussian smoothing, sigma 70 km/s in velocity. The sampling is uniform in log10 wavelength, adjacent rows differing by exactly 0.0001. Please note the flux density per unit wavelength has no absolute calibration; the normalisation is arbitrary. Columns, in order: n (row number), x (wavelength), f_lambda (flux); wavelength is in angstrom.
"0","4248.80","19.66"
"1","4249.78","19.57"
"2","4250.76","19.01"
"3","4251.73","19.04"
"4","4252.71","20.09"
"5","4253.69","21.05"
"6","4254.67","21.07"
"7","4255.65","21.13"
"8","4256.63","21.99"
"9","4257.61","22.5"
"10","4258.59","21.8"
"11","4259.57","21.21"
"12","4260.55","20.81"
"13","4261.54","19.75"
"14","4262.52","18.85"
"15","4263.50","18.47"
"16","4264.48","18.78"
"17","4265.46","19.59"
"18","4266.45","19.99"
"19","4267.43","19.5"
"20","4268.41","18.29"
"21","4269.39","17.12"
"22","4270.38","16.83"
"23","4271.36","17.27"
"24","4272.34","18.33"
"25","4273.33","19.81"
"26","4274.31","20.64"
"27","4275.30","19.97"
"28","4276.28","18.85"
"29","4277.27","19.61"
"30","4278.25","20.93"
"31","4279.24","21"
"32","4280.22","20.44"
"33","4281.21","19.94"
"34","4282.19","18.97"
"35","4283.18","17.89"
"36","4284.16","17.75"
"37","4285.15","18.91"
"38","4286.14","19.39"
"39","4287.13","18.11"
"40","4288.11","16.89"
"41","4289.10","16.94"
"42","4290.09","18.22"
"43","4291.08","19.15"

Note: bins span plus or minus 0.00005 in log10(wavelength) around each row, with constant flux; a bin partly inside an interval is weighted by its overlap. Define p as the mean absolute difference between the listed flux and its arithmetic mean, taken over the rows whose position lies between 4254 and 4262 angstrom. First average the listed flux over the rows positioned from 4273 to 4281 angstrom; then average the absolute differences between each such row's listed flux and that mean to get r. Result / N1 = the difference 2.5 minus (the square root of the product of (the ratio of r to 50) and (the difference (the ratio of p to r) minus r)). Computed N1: 2.43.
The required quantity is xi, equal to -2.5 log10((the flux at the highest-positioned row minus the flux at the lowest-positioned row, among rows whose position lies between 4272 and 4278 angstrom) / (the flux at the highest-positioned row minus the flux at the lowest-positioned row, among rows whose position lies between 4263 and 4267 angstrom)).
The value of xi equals 0.2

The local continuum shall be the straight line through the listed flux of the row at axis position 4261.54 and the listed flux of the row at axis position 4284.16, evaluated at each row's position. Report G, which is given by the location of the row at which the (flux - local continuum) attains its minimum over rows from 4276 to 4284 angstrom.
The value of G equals 4283.18 angstrom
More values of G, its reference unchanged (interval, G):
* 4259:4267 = 4263.50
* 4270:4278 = 4270.38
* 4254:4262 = 4261.54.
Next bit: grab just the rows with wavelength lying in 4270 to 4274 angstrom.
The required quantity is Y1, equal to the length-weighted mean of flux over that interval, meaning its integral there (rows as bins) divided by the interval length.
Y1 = 18.2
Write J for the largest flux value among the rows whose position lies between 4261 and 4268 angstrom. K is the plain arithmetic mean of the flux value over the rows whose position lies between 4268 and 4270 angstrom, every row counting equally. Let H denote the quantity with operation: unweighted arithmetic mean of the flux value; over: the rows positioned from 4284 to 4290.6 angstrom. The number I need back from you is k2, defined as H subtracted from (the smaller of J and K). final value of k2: -0.3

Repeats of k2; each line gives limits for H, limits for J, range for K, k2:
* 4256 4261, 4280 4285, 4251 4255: -1.3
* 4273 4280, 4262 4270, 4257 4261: -0.1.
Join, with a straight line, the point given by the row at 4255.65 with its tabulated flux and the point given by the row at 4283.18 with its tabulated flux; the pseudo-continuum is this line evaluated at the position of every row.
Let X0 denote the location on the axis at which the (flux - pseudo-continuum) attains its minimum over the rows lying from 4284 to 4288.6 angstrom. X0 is 4288.11 angstrom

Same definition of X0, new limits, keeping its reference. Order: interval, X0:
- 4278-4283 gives 4282.19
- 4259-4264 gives 4263.50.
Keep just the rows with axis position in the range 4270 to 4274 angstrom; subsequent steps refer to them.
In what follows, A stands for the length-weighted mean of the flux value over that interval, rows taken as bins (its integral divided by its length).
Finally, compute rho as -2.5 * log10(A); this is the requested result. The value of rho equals -3.15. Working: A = 18.2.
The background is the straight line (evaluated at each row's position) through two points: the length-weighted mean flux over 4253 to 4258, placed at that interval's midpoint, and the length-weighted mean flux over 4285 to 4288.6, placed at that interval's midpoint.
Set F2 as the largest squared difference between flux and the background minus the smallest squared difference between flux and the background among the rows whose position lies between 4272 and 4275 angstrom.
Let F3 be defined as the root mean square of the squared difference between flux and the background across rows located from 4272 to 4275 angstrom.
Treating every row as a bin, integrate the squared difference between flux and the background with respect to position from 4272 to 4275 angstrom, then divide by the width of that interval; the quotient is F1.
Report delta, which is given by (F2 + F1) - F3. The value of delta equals 1.6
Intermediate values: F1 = 0.98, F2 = 2.0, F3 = 1.4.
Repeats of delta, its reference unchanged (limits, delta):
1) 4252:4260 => 2.5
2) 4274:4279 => 2.7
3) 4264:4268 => 2.6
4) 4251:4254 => 7.0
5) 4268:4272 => 5.8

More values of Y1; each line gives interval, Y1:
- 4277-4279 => 20.4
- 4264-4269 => 19.2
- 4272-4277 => 19.5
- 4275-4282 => 20.1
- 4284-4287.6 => 18.6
